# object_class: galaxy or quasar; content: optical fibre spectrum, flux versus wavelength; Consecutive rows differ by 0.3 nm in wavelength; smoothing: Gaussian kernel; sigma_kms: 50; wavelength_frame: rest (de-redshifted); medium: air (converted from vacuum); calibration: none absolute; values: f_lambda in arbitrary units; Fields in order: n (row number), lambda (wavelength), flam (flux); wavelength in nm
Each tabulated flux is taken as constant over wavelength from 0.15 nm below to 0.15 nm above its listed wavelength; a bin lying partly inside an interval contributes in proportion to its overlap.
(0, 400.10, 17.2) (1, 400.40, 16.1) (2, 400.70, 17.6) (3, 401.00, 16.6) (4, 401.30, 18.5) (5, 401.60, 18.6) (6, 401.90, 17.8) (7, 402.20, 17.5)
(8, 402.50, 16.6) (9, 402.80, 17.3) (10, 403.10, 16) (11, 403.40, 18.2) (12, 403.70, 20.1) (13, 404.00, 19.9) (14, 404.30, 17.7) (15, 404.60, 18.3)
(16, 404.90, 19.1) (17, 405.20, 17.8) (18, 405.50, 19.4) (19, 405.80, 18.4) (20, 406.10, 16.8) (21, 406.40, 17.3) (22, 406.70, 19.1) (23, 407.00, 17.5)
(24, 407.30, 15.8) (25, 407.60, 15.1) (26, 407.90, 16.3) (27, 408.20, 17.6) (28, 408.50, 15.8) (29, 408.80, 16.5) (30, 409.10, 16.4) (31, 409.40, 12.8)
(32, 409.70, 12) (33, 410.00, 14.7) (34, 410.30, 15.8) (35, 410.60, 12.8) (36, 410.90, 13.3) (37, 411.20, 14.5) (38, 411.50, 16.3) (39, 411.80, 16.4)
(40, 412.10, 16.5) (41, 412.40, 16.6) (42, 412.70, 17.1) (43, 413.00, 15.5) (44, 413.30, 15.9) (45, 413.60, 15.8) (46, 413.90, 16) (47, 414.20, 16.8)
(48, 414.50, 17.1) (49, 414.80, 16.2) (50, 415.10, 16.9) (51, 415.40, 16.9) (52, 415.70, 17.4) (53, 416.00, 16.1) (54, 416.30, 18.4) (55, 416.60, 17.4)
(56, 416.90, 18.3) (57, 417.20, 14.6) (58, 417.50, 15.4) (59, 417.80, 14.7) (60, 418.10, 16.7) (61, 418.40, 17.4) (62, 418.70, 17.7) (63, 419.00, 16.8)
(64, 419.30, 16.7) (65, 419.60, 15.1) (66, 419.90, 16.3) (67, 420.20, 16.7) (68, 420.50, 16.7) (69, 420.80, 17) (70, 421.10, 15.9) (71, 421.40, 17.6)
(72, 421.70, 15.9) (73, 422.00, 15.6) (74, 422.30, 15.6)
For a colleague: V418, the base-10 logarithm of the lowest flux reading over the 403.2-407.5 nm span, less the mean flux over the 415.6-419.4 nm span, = -15.5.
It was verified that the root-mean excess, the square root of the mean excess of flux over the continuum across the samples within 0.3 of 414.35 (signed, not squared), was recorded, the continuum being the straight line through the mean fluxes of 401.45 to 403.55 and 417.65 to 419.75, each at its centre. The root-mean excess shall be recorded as 0.49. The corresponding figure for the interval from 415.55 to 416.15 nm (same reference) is 0.37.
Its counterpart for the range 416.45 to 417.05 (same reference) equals 1.14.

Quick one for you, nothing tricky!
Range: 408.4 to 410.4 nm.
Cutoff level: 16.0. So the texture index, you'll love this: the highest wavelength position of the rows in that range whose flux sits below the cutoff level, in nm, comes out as 410.30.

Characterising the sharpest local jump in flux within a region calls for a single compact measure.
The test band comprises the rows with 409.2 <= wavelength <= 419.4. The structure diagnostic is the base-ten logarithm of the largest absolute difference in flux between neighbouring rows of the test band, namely 0.568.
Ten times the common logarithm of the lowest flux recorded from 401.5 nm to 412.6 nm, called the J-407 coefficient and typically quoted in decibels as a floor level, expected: 10.8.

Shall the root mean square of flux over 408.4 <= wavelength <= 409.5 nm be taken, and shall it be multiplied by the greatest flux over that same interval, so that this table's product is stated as 255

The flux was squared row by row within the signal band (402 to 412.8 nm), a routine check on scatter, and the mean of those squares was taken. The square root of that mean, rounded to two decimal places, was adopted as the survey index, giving 16.76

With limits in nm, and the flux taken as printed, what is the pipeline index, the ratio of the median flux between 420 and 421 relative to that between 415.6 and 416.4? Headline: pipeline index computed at 0.96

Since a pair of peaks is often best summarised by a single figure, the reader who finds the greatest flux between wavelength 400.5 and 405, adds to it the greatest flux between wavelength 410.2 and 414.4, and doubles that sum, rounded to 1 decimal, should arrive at 74.4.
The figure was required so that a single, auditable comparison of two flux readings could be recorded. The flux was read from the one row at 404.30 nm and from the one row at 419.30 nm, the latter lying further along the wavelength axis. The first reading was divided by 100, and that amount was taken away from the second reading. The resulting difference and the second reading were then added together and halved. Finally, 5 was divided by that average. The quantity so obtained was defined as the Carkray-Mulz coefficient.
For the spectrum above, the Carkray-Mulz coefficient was 0.301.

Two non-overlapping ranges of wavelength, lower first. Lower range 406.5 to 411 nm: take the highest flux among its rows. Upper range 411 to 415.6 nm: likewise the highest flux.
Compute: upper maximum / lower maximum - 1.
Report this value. -0.10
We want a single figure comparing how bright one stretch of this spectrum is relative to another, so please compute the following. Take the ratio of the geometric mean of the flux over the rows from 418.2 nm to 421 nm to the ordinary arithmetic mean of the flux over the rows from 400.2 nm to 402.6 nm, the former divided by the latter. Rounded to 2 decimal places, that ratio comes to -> 0.96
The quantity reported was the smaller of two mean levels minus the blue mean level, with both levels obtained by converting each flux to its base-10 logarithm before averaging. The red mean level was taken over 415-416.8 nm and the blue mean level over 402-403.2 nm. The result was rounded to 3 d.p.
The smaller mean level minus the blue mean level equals 0.000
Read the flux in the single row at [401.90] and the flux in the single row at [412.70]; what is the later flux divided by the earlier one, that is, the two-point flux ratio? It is 0.96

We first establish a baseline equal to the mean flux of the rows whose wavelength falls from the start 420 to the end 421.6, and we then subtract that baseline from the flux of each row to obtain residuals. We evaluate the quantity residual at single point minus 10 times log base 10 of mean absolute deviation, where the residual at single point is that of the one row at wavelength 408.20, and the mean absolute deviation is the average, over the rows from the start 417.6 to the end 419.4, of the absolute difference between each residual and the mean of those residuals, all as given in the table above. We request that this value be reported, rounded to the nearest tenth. 2.7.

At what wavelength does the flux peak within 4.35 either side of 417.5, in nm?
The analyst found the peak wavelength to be 416.30 nm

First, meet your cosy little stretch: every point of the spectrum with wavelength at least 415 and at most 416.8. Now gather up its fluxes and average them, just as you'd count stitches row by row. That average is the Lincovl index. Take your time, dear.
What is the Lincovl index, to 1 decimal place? 17.2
